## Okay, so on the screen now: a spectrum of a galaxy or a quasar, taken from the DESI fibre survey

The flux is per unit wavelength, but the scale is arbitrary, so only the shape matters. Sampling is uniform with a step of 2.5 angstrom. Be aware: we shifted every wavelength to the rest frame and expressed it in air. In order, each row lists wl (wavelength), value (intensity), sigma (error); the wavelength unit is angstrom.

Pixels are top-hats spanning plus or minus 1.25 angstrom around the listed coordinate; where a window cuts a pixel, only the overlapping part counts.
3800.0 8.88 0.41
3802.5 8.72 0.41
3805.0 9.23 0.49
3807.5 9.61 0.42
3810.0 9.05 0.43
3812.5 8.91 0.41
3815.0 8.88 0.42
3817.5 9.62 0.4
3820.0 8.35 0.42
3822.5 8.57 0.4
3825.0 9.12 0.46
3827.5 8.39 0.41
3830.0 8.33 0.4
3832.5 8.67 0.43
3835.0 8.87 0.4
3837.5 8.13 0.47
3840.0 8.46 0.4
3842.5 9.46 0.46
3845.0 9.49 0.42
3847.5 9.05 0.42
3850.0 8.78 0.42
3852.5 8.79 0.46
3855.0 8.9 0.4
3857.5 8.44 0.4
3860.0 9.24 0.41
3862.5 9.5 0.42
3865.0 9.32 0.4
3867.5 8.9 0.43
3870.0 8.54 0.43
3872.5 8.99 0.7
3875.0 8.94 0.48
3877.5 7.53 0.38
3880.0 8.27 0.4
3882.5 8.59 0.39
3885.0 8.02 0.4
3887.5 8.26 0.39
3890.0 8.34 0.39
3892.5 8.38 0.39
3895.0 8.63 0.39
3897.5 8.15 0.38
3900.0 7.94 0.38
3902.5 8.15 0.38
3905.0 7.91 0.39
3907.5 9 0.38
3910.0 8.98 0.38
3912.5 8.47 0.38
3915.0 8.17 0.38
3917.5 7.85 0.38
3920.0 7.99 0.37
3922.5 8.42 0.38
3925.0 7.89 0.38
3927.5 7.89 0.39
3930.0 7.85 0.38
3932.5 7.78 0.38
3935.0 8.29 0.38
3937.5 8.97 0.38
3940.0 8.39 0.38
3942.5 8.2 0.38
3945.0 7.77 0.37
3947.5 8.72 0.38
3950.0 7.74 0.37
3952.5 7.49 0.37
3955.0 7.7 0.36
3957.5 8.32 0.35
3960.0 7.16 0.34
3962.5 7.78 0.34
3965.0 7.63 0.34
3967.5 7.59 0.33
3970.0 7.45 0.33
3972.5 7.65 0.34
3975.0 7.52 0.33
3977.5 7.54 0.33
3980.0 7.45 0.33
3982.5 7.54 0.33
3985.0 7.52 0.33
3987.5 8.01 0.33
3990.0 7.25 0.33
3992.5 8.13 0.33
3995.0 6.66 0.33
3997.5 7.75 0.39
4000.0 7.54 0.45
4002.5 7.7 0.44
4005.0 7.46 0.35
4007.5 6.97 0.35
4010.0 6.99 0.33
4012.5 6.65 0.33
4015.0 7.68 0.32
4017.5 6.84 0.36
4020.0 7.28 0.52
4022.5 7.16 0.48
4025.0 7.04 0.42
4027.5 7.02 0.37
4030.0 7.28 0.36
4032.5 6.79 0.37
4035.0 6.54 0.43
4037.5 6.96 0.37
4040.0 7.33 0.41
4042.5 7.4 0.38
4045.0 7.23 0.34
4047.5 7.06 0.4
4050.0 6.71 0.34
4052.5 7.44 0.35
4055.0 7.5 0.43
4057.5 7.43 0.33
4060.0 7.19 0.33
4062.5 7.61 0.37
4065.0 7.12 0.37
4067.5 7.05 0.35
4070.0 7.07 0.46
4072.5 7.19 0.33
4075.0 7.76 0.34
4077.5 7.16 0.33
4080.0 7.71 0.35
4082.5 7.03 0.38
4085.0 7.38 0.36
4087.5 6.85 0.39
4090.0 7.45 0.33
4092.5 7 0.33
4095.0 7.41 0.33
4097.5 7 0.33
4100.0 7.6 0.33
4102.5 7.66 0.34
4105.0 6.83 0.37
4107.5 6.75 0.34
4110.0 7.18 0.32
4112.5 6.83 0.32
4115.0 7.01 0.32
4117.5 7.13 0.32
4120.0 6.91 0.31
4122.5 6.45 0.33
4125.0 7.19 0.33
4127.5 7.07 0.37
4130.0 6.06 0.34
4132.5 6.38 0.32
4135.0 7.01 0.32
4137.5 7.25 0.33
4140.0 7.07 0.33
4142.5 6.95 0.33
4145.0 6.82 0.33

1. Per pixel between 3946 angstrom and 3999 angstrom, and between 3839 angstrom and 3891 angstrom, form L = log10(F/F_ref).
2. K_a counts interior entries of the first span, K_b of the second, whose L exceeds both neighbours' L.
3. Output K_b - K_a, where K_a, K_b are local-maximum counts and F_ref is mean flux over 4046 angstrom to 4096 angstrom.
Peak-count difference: -2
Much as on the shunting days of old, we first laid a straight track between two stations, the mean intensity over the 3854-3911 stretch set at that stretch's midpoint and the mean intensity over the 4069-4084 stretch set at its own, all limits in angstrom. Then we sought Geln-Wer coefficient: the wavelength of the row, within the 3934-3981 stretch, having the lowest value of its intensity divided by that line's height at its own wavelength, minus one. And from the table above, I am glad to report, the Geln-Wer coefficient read 3960.0 angstrom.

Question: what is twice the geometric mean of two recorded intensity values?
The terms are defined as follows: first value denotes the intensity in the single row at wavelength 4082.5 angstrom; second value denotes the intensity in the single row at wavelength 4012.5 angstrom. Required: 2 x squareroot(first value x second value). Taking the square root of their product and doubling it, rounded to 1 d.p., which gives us 13.7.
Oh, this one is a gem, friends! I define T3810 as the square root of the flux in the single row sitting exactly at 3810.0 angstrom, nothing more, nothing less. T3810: 3.01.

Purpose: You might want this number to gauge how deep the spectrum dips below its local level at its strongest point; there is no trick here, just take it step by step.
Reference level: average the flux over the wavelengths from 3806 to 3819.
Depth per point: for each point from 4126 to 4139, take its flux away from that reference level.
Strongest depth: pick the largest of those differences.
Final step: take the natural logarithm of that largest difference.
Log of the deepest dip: 1.1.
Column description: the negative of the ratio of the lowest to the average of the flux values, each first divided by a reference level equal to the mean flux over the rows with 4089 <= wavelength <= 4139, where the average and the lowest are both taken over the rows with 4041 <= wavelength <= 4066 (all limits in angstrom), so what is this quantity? -0.923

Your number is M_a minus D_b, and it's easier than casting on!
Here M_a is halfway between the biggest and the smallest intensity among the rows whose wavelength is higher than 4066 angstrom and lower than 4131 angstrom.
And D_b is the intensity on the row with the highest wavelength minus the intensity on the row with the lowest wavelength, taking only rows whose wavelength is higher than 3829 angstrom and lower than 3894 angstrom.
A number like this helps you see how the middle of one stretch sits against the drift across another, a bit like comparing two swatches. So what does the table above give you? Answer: 6.86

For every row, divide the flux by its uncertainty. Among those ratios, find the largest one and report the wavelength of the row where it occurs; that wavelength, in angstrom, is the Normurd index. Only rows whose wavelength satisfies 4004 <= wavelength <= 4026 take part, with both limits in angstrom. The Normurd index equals 4015.0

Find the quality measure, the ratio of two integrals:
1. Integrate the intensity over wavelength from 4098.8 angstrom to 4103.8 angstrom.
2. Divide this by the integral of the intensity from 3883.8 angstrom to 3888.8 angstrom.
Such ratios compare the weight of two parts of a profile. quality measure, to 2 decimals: 0.94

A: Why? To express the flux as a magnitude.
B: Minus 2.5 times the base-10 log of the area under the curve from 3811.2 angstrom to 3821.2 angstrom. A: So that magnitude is -4.88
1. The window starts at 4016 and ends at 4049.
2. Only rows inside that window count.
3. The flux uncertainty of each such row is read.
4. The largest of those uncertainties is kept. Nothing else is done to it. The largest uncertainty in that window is 0.520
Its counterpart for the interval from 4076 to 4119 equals 0.390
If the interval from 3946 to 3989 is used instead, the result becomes 0.380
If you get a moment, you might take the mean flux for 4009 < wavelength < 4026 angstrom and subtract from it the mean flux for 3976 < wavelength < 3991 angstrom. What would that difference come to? -0.46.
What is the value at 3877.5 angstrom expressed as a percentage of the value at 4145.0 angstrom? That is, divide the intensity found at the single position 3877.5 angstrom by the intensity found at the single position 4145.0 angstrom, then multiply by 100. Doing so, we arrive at 110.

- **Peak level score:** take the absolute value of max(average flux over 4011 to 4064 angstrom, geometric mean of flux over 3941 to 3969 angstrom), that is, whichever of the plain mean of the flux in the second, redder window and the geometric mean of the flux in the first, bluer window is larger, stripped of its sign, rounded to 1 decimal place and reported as 7.8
